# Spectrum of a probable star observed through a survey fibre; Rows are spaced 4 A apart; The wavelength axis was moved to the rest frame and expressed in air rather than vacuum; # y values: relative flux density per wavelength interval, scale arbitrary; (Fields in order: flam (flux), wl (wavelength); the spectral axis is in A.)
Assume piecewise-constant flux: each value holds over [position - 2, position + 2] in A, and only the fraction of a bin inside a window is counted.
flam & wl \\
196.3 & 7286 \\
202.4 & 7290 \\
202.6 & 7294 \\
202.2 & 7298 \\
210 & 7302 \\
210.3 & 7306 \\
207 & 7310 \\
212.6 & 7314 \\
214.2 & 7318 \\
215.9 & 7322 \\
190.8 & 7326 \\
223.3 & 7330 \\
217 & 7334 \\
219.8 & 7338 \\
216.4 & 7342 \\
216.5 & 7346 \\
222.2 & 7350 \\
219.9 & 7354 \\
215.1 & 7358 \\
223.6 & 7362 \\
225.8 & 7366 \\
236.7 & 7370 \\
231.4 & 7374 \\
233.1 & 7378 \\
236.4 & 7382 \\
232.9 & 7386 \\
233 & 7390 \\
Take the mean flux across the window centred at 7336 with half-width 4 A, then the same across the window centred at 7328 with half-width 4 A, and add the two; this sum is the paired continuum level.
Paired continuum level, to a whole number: 425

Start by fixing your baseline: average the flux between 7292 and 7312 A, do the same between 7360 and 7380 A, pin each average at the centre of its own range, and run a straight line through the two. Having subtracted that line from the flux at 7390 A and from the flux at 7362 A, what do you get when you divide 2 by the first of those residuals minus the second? -5.6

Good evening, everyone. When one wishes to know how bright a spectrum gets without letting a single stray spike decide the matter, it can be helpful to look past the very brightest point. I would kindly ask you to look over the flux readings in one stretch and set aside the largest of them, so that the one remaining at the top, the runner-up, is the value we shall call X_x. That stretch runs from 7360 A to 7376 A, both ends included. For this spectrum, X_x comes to 231.4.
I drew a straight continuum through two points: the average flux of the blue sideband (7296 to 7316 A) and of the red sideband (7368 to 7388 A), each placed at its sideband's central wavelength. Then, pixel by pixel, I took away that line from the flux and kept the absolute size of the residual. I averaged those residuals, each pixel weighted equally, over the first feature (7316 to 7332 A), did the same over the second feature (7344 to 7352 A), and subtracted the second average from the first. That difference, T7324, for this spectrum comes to 5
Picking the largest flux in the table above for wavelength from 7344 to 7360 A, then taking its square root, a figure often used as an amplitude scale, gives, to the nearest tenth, 14.9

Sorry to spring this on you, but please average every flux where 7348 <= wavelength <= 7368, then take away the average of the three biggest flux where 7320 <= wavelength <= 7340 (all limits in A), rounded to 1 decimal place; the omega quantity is 1.3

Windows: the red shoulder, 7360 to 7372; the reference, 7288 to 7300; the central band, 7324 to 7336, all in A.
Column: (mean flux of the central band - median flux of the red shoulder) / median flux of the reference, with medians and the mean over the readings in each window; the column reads -0.076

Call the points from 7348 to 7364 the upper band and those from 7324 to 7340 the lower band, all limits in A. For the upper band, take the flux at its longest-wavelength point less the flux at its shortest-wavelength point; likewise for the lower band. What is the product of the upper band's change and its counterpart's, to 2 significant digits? 41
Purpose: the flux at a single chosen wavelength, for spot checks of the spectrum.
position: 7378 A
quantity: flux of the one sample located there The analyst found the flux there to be 233.1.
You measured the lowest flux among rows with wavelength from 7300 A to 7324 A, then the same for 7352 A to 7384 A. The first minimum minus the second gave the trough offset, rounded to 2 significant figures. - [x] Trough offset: -8.1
